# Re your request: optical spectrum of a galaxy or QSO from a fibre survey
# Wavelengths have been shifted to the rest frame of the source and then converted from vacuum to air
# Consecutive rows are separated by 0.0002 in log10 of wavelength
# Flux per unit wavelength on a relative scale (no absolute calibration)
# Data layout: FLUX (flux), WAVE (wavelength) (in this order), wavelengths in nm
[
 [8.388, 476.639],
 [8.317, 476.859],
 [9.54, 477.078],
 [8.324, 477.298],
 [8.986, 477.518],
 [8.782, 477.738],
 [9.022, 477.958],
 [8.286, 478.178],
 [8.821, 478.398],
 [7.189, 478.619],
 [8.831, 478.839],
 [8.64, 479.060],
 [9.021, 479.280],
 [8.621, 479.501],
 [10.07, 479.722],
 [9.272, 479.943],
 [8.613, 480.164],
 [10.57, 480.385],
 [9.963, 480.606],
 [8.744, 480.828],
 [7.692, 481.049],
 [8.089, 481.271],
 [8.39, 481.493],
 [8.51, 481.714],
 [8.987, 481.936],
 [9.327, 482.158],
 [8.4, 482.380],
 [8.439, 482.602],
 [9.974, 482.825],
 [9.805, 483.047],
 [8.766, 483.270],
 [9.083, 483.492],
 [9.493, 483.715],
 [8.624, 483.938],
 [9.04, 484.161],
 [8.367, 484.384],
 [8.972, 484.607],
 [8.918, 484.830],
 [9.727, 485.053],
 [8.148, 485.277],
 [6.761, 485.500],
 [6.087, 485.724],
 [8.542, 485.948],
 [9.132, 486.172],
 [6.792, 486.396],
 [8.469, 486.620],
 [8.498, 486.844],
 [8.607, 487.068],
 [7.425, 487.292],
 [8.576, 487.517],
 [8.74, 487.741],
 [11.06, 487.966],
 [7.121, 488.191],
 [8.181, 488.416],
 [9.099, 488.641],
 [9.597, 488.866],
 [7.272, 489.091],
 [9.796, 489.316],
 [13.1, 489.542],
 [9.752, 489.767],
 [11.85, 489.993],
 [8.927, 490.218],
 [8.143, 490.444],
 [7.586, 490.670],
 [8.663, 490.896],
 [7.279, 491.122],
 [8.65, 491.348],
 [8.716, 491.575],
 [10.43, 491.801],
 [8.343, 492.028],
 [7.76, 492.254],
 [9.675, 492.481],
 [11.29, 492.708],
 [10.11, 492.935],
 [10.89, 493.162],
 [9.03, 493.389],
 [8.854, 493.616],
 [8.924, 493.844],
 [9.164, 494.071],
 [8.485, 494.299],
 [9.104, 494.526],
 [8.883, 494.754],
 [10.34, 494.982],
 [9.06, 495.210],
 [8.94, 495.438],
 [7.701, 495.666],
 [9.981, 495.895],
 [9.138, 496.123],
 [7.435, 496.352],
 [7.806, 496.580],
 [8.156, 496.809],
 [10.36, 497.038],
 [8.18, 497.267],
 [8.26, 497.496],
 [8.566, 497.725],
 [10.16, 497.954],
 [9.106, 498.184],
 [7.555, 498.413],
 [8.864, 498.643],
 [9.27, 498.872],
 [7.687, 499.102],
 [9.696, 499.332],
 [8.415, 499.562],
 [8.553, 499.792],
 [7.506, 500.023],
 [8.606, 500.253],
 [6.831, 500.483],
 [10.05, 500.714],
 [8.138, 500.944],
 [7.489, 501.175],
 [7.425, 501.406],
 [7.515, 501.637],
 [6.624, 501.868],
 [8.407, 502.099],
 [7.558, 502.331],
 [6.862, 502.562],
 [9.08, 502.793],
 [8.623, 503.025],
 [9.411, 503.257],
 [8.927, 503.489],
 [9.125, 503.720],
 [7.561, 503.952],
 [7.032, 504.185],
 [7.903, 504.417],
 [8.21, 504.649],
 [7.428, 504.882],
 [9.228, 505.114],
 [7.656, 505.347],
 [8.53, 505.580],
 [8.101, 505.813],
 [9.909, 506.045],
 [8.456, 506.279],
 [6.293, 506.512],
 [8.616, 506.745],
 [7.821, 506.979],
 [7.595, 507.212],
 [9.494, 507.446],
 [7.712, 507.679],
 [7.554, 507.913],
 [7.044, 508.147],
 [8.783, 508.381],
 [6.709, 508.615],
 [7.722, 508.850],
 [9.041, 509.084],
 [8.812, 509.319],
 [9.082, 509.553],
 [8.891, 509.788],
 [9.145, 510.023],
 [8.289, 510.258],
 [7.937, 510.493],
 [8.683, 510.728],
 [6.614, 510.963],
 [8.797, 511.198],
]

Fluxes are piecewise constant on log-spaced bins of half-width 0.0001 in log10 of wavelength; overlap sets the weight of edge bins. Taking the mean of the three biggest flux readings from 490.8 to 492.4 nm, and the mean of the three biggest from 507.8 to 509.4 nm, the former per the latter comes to 1.04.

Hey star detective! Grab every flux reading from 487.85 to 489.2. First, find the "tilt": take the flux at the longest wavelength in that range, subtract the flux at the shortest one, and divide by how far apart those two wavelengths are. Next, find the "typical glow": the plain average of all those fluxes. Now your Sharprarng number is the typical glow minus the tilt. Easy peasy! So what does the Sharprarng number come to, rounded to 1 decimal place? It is 12.1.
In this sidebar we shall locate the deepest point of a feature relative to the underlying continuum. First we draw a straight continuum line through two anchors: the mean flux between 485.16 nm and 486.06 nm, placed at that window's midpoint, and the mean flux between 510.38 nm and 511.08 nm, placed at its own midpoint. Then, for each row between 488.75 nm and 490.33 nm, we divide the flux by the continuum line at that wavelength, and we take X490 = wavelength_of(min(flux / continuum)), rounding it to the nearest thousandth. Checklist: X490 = 489.091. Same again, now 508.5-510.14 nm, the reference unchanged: 508.615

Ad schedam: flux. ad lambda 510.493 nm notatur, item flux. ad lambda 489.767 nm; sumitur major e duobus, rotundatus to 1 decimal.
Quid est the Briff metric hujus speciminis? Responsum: 9.8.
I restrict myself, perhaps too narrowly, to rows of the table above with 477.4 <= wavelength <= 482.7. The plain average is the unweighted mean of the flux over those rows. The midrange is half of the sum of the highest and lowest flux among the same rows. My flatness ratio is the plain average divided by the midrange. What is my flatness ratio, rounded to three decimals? 0.991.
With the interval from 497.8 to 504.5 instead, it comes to 0.986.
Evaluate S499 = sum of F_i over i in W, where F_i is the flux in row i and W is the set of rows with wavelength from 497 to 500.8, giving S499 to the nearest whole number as 148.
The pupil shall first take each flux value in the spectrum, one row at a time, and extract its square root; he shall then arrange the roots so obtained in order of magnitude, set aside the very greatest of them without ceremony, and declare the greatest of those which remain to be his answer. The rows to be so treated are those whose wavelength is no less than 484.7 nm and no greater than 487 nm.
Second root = 3.02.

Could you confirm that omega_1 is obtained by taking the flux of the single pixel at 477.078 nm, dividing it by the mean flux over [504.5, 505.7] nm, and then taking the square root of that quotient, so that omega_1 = 1.08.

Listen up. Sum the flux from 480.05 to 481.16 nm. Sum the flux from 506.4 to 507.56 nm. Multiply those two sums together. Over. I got 1815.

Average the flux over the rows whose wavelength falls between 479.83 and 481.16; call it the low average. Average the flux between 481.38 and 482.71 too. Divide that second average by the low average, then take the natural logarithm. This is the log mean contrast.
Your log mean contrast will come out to -0.05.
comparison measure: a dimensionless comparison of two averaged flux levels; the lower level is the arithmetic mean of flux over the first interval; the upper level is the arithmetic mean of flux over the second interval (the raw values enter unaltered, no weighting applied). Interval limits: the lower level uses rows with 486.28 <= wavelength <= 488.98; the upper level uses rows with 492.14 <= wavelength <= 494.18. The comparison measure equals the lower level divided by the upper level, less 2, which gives -1.11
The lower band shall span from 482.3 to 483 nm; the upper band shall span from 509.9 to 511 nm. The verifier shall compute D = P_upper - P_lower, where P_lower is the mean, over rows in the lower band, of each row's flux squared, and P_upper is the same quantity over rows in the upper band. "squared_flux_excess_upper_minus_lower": -14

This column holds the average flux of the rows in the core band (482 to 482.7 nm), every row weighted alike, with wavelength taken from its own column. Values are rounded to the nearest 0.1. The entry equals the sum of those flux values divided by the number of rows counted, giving 8.7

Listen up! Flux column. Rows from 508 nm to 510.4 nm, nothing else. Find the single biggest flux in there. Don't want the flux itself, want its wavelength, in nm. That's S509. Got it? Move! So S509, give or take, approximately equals 510.023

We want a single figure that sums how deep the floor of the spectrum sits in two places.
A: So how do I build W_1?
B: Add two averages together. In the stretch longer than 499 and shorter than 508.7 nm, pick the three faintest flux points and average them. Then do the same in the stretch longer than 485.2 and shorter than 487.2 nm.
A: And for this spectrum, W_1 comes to 13.1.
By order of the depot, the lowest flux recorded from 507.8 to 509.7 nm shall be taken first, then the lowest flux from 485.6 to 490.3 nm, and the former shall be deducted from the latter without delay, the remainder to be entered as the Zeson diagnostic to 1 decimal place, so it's -0.6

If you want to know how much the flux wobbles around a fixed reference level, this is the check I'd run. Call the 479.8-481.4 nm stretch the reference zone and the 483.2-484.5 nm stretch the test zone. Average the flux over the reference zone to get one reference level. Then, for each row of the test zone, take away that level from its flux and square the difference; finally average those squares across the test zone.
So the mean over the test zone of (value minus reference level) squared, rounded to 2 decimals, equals 0.14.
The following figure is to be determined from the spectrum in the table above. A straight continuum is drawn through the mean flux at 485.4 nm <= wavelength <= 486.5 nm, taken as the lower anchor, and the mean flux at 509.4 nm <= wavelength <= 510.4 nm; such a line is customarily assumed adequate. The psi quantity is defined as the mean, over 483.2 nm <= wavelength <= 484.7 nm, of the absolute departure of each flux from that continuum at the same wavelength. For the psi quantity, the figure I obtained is 1.6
